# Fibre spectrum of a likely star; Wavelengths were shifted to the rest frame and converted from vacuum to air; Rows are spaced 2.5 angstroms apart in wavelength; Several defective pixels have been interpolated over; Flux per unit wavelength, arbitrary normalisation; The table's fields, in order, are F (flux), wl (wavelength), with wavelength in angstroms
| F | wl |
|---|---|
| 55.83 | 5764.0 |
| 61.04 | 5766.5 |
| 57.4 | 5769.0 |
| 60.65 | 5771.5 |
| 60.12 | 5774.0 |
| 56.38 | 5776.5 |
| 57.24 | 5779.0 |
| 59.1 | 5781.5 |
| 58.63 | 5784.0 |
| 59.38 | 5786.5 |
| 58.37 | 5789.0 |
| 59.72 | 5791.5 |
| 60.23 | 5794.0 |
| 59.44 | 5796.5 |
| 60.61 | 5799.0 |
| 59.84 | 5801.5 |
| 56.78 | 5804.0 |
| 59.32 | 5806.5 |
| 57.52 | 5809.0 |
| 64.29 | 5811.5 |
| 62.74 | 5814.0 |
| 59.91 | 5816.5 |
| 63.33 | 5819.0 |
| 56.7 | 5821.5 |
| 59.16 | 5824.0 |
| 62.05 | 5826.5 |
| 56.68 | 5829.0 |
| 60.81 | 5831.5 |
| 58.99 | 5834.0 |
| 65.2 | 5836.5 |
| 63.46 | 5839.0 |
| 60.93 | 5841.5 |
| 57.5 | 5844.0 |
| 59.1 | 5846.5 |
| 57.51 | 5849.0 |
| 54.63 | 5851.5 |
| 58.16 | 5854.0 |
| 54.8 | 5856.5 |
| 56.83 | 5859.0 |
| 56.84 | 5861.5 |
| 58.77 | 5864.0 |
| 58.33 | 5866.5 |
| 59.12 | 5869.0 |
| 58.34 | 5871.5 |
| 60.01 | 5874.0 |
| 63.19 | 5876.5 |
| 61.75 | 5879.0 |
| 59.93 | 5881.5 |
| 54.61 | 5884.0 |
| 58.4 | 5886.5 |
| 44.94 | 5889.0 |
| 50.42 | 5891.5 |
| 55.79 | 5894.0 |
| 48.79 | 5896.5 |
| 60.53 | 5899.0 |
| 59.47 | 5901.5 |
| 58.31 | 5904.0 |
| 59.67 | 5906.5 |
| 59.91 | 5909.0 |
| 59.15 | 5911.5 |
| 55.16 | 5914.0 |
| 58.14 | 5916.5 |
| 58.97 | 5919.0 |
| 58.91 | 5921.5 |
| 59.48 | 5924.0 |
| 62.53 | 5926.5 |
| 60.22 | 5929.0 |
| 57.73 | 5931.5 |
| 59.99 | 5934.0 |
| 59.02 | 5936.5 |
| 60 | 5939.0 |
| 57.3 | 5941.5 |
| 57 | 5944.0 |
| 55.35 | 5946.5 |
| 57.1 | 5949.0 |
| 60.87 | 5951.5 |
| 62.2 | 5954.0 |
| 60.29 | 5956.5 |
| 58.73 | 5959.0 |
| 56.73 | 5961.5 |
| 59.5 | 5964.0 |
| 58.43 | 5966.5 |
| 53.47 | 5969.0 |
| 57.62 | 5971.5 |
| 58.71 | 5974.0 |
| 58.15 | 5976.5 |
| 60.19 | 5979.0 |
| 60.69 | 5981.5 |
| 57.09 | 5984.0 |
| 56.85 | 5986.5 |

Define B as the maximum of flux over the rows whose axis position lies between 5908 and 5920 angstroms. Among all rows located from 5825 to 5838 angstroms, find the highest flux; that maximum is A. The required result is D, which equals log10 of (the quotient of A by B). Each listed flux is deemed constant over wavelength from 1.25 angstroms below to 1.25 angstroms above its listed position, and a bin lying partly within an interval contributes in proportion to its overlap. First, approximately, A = 65.2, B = 59.91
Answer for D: 0.037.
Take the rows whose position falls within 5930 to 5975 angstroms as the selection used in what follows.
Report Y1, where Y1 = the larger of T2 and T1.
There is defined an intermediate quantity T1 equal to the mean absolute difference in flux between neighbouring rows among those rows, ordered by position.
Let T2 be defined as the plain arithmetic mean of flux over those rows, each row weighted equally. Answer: 58.3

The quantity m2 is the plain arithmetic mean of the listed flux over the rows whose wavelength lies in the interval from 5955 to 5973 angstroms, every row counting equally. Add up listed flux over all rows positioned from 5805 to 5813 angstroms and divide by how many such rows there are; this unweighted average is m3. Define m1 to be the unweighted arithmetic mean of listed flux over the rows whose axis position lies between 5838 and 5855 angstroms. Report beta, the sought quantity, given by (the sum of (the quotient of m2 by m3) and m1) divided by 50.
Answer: 1.19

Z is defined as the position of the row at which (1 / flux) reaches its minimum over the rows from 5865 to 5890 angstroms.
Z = 5876.5 angstroms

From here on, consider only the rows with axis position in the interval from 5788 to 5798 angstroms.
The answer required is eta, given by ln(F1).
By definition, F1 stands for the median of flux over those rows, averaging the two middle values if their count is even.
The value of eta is 4.09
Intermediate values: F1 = 59.6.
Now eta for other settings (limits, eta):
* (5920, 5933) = 4.09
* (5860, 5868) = 4.07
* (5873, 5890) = 4.09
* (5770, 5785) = 4.08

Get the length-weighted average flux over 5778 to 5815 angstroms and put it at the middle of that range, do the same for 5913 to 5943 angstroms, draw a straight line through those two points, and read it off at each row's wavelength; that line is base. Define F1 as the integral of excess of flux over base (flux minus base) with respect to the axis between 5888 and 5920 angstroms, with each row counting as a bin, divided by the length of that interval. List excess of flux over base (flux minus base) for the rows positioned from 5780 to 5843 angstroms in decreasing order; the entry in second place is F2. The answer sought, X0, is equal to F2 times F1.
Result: -14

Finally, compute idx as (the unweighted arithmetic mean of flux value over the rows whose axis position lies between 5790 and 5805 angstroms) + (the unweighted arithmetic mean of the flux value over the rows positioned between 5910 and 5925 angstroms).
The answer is 118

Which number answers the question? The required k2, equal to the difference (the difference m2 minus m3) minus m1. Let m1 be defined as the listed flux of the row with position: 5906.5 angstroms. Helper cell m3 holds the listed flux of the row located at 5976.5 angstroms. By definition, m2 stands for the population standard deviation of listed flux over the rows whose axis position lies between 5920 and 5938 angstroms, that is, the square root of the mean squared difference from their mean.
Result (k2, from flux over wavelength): -116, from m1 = 59.67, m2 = 1.4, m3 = 58.15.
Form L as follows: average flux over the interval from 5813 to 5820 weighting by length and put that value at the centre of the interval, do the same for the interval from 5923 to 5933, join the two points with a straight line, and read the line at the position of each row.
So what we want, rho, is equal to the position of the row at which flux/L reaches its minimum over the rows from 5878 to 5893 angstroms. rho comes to 5889.0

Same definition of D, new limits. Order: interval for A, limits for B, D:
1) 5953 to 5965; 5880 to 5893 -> 0.016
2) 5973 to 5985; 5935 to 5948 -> 0.005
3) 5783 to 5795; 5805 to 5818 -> -0.028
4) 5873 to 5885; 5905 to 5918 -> 0.023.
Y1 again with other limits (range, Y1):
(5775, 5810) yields 58.8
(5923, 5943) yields 59.5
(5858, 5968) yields 58.1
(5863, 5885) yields 59.3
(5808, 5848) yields 60.5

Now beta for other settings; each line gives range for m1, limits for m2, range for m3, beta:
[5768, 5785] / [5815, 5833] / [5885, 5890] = 1.19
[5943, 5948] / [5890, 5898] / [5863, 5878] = 1.14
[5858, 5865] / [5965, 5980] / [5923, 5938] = 1.17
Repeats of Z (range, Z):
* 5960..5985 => 5981.5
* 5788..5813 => 5811.5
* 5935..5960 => 5954.0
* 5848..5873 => 5869.0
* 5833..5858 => 5836.5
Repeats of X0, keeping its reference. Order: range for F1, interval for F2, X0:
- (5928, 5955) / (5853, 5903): 0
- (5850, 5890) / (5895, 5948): -2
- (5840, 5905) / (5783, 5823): -8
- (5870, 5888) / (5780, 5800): 0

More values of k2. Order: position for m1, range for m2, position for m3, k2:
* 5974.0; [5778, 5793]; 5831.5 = -119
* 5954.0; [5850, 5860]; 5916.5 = -119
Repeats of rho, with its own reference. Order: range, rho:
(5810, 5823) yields 5821.5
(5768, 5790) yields 5776.5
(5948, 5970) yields 5969.0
